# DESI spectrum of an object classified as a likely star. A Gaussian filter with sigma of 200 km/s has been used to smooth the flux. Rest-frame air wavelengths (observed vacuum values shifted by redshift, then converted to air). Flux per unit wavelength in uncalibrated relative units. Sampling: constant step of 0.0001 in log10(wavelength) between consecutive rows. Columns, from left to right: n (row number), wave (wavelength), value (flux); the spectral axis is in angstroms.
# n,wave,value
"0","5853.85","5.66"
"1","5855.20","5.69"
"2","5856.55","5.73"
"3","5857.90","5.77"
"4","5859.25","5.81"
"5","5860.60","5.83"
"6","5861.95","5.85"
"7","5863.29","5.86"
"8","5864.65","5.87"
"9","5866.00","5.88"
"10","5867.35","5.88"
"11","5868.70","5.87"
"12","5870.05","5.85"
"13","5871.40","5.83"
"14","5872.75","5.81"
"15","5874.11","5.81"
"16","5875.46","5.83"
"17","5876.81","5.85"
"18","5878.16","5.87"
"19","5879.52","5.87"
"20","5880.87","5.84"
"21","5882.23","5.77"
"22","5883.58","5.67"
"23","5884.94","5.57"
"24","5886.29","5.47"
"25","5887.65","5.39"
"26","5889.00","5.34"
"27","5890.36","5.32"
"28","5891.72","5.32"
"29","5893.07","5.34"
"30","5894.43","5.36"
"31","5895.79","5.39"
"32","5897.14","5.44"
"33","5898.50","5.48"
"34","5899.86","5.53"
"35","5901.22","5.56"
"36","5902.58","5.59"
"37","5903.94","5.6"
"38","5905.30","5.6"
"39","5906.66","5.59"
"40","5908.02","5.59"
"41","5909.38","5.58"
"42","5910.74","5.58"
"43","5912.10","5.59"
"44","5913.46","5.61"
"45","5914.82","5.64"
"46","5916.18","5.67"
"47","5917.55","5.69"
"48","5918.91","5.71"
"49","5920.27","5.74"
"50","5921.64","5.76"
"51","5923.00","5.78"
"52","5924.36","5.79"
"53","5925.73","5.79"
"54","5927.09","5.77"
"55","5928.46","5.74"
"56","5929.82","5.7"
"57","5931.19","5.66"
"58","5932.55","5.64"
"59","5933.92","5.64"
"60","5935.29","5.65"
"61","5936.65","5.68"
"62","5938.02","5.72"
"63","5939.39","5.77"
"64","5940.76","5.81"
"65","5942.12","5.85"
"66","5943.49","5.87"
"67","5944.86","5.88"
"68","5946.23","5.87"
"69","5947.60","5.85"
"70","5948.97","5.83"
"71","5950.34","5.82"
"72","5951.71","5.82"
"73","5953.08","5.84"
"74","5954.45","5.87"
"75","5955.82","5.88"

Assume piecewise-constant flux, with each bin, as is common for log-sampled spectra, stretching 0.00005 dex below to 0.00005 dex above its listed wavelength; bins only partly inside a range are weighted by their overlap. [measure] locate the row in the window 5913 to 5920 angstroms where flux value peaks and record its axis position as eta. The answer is 5918.91 angstroms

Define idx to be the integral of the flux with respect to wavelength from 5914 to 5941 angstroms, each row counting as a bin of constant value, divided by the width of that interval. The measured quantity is 5.71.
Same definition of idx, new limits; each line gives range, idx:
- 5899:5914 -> 5.58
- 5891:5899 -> 5.39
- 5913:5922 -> 5.69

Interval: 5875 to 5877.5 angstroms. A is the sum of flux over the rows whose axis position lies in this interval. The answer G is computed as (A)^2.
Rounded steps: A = 11.7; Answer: 136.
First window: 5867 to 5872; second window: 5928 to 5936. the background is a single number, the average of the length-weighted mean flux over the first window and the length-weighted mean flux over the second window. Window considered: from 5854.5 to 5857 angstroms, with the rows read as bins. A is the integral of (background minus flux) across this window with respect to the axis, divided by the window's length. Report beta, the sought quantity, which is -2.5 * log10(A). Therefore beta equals 3.05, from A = 0.06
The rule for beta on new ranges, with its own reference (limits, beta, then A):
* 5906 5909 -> 1.87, 0.18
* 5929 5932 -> 2.65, 0.09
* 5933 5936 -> 2.28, 0.12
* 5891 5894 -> 0.90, 0.44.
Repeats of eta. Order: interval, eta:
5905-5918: 5917.55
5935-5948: 5944.86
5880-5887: 5880.87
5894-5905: 5903.94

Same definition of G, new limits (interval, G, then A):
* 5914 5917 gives 128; 11.3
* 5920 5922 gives 132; 11.5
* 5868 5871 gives 137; 11.7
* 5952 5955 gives 137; 11.7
